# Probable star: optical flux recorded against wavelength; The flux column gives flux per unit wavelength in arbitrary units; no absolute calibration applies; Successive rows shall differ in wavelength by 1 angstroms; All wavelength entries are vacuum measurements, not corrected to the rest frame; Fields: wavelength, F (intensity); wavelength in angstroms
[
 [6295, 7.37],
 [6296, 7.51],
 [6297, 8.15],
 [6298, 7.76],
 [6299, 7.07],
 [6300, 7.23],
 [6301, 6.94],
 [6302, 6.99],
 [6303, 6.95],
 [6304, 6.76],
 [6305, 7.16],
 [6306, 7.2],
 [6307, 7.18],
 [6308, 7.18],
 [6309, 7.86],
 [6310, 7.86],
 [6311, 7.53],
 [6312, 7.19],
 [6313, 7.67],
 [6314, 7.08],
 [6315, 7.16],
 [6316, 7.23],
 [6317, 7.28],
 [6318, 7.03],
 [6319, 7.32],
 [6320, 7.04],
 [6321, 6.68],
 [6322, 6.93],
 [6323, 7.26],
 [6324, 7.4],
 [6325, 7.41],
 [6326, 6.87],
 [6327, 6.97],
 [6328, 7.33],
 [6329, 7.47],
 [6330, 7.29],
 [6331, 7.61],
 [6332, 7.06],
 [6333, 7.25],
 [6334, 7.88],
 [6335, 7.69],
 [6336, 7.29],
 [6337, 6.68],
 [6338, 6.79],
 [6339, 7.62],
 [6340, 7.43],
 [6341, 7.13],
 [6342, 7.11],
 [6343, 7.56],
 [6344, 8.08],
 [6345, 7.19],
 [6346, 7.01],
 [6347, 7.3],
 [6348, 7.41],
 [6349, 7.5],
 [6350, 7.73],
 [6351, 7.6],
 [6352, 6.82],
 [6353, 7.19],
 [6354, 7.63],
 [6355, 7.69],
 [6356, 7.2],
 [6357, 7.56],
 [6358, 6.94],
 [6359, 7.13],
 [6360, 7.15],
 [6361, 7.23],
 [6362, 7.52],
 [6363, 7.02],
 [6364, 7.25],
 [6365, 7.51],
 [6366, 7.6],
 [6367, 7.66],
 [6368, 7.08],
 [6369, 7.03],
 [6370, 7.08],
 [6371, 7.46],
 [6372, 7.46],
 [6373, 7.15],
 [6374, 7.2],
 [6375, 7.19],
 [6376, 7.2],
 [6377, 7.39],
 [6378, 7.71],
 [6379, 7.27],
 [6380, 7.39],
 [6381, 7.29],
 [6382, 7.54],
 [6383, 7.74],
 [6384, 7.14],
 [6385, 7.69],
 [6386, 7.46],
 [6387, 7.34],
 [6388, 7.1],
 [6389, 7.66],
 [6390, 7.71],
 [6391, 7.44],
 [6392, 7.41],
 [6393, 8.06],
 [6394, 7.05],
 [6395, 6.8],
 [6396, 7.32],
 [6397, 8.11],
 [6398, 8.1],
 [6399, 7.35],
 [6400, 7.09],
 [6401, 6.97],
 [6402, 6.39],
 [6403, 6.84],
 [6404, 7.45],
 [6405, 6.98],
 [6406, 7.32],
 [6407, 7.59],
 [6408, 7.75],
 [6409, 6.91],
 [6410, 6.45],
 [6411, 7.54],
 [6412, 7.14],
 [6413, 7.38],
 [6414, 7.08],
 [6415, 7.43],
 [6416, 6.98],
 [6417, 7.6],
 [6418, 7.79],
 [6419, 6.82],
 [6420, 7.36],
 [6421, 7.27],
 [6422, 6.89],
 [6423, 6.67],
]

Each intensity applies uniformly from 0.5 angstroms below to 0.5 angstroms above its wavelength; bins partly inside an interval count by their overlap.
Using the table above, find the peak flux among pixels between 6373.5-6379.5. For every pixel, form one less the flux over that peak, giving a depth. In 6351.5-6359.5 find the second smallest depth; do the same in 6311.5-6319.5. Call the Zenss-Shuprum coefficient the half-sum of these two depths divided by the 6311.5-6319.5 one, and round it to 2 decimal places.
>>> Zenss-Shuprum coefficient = 0.60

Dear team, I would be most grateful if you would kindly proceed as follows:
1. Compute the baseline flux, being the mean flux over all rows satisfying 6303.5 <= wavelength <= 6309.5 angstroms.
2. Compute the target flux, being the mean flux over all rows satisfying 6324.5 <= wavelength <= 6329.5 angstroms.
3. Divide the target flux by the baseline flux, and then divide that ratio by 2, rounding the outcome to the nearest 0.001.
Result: 0.499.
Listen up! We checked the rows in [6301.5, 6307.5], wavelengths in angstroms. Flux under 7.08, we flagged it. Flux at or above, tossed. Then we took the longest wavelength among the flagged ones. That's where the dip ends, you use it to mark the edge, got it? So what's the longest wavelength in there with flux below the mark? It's 6304 angstroms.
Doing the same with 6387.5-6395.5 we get 6395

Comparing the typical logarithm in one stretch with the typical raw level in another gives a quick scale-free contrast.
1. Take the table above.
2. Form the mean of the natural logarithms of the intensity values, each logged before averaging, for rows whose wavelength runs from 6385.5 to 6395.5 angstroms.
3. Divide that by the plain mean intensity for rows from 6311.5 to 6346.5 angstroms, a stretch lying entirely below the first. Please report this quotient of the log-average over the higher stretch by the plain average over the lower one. 0.276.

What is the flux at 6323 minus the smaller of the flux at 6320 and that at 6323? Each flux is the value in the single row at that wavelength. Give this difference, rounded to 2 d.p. 0.22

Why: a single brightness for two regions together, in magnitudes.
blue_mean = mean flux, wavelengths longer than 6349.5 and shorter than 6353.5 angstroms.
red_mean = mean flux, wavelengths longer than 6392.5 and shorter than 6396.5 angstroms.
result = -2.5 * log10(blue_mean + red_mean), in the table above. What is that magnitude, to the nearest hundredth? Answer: -2.91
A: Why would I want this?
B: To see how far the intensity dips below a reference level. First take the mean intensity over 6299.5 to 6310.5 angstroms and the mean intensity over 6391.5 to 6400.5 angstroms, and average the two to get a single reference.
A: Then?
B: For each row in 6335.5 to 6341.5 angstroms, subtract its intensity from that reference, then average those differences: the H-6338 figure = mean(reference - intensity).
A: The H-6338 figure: 0.19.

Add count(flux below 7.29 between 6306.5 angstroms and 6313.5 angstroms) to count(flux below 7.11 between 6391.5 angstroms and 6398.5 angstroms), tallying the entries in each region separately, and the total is 5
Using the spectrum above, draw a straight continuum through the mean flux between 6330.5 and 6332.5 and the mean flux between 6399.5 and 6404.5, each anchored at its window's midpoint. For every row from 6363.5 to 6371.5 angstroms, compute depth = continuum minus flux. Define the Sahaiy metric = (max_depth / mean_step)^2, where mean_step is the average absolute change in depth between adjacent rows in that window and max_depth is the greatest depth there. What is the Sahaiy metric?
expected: 0.2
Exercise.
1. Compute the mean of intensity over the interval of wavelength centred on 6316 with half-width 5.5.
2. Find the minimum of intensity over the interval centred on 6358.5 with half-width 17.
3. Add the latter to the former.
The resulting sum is 14.0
